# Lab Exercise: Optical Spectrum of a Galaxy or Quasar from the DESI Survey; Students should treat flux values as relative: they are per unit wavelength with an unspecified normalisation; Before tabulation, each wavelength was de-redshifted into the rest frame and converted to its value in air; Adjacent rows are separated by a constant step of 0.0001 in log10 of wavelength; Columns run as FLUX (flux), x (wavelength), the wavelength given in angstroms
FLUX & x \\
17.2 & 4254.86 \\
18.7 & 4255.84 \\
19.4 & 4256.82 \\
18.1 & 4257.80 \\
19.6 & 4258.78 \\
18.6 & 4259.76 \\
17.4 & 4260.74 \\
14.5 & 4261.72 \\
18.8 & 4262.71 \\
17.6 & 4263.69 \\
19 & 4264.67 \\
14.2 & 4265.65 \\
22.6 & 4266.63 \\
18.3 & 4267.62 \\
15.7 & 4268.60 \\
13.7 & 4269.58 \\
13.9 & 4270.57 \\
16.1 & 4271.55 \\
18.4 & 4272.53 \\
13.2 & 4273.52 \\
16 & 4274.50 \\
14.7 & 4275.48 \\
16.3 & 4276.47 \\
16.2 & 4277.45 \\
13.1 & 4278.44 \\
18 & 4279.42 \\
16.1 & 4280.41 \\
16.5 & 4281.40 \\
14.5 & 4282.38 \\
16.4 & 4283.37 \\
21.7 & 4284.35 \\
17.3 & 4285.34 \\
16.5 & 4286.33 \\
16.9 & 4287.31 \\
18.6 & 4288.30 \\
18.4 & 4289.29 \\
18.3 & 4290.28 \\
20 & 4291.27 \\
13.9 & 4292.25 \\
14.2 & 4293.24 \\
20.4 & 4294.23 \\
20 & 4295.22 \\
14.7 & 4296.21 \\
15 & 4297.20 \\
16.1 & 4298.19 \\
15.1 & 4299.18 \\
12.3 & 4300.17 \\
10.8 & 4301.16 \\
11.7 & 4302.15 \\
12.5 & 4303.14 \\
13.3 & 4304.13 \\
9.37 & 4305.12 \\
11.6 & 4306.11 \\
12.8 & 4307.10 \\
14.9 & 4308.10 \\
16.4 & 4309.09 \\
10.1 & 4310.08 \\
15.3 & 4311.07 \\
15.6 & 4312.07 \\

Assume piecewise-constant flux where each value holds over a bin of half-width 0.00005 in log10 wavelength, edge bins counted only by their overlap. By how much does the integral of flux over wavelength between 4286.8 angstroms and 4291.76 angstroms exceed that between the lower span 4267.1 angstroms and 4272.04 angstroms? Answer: 15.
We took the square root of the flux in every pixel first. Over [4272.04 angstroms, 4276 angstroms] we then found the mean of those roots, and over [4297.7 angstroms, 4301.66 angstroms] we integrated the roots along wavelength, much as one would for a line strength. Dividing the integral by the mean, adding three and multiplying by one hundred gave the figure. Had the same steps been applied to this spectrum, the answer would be 669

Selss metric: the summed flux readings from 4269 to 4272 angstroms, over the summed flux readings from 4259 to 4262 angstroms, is 0.87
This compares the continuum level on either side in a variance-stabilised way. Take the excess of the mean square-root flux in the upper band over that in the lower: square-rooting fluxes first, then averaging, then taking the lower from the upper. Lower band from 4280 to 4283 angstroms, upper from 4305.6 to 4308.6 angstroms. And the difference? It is -0.35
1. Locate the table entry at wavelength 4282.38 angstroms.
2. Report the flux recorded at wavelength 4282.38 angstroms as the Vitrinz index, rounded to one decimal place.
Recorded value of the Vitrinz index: 14.5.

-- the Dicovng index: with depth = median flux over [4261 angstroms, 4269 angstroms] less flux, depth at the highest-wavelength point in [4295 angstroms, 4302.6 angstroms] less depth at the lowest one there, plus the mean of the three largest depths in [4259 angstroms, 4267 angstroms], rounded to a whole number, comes 11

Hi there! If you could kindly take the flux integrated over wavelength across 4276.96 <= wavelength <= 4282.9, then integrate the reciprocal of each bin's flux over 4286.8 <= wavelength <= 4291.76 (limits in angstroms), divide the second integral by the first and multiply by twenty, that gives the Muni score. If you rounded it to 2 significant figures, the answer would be 0.058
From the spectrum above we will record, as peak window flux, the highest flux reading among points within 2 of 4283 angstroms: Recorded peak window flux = 21.7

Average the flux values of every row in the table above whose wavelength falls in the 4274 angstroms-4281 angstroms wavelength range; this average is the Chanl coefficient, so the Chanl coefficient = 15.8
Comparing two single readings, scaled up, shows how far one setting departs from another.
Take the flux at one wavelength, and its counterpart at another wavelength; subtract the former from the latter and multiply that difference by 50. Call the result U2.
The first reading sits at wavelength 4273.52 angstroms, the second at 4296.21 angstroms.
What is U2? 75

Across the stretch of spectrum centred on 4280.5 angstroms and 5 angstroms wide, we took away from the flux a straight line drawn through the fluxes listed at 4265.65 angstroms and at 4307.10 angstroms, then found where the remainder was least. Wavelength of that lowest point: 4278.44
